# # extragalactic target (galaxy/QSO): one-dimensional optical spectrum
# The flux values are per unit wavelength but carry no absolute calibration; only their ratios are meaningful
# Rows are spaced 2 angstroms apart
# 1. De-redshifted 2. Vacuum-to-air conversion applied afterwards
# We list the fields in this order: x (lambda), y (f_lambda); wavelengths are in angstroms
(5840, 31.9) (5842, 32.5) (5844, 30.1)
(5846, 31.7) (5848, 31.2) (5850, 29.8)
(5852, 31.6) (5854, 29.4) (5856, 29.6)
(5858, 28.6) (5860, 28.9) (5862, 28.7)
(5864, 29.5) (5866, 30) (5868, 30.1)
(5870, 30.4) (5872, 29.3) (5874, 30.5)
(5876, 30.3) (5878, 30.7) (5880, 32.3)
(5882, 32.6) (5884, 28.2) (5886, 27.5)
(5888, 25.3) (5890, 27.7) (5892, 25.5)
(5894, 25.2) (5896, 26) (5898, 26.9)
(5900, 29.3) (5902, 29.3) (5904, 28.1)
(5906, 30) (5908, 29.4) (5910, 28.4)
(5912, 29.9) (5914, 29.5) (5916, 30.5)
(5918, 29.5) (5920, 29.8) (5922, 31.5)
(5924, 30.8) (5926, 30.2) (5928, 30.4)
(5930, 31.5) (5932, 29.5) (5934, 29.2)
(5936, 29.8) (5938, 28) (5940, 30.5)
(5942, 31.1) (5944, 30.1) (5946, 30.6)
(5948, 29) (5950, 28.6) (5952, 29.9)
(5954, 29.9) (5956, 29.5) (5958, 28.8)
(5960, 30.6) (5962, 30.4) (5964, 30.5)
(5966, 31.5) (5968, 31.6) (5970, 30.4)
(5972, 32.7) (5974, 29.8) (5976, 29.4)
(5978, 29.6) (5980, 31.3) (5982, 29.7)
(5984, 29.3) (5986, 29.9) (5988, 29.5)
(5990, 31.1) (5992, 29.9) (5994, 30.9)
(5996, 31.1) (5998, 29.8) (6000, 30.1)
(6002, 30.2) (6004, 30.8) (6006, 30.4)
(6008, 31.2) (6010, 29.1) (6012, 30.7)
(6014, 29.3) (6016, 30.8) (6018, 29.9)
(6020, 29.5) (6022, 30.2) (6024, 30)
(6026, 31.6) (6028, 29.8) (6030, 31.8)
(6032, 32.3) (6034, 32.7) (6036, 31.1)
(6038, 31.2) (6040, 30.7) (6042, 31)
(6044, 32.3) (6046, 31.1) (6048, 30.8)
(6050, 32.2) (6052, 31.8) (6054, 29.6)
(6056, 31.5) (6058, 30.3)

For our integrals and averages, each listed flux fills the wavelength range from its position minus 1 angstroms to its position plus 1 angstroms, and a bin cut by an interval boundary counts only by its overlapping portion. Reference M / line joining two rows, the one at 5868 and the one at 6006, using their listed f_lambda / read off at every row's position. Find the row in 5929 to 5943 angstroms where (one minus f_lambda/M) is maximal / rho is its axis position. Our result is 5938 angstroms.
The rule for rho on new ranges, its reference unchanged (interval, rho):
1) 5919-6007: 5938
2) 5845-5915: 5894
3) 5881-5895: 5894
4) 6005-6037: 6010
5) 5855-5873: 5858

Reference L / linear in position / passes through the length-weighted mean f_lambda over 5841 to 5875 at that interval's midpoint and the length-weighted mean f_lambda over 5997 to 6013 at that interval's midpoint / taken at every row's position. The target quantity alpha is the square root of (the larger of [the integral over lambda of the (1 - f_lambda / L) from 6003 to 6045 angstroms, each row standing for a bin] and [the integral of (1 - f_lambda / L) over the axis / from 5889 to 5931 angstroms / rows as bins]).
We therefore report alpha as 1.3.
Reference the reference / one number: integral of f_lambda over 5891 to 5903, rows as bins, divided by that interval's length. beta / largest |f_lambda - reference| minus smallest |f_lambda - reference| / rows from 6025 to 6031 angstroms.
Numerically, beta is 2.0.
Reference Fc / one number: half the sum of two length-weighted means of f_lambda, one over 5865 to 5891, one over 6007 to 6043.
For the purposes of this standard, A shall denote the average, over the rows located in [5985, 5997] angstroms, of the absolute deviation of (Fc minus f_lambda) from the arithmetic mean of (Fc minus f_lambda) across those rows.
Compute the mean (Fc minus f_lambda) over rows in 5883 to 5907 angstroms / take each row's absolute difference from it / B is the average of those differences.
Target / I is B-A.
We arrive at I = 0.73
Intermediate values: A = 0.63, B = 1.36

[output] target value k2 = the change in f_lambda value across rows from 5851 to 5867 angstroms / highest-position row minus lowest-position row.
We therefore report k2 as -1.6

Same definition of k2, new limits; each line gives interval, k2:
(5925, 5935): -1.0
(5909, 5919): 1.1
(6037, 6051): 1.0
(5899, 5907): 0.7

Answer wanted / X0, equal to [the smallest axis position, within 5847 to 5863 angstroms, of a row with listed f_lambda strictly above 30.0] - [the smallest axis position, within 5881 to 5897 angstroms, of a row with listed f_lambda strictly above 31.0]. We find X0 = -34 angstroms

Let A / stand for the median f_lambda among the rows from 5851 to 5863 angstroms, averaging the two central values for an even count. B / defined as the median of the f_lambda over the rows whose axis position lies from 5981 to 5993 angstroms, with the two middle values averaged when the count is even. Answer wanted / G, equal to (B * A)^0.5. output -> 29.5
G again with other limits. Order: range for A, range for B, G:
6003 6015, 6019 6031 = 30.3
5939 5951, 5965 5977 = 30.6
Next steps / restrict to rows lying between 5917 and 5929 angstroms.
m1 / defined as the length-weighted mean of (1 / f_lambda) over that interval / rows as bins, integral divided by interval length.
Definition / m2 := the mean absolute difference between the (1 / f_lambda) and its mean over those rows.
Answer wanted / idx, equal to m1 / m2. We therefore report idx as 57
